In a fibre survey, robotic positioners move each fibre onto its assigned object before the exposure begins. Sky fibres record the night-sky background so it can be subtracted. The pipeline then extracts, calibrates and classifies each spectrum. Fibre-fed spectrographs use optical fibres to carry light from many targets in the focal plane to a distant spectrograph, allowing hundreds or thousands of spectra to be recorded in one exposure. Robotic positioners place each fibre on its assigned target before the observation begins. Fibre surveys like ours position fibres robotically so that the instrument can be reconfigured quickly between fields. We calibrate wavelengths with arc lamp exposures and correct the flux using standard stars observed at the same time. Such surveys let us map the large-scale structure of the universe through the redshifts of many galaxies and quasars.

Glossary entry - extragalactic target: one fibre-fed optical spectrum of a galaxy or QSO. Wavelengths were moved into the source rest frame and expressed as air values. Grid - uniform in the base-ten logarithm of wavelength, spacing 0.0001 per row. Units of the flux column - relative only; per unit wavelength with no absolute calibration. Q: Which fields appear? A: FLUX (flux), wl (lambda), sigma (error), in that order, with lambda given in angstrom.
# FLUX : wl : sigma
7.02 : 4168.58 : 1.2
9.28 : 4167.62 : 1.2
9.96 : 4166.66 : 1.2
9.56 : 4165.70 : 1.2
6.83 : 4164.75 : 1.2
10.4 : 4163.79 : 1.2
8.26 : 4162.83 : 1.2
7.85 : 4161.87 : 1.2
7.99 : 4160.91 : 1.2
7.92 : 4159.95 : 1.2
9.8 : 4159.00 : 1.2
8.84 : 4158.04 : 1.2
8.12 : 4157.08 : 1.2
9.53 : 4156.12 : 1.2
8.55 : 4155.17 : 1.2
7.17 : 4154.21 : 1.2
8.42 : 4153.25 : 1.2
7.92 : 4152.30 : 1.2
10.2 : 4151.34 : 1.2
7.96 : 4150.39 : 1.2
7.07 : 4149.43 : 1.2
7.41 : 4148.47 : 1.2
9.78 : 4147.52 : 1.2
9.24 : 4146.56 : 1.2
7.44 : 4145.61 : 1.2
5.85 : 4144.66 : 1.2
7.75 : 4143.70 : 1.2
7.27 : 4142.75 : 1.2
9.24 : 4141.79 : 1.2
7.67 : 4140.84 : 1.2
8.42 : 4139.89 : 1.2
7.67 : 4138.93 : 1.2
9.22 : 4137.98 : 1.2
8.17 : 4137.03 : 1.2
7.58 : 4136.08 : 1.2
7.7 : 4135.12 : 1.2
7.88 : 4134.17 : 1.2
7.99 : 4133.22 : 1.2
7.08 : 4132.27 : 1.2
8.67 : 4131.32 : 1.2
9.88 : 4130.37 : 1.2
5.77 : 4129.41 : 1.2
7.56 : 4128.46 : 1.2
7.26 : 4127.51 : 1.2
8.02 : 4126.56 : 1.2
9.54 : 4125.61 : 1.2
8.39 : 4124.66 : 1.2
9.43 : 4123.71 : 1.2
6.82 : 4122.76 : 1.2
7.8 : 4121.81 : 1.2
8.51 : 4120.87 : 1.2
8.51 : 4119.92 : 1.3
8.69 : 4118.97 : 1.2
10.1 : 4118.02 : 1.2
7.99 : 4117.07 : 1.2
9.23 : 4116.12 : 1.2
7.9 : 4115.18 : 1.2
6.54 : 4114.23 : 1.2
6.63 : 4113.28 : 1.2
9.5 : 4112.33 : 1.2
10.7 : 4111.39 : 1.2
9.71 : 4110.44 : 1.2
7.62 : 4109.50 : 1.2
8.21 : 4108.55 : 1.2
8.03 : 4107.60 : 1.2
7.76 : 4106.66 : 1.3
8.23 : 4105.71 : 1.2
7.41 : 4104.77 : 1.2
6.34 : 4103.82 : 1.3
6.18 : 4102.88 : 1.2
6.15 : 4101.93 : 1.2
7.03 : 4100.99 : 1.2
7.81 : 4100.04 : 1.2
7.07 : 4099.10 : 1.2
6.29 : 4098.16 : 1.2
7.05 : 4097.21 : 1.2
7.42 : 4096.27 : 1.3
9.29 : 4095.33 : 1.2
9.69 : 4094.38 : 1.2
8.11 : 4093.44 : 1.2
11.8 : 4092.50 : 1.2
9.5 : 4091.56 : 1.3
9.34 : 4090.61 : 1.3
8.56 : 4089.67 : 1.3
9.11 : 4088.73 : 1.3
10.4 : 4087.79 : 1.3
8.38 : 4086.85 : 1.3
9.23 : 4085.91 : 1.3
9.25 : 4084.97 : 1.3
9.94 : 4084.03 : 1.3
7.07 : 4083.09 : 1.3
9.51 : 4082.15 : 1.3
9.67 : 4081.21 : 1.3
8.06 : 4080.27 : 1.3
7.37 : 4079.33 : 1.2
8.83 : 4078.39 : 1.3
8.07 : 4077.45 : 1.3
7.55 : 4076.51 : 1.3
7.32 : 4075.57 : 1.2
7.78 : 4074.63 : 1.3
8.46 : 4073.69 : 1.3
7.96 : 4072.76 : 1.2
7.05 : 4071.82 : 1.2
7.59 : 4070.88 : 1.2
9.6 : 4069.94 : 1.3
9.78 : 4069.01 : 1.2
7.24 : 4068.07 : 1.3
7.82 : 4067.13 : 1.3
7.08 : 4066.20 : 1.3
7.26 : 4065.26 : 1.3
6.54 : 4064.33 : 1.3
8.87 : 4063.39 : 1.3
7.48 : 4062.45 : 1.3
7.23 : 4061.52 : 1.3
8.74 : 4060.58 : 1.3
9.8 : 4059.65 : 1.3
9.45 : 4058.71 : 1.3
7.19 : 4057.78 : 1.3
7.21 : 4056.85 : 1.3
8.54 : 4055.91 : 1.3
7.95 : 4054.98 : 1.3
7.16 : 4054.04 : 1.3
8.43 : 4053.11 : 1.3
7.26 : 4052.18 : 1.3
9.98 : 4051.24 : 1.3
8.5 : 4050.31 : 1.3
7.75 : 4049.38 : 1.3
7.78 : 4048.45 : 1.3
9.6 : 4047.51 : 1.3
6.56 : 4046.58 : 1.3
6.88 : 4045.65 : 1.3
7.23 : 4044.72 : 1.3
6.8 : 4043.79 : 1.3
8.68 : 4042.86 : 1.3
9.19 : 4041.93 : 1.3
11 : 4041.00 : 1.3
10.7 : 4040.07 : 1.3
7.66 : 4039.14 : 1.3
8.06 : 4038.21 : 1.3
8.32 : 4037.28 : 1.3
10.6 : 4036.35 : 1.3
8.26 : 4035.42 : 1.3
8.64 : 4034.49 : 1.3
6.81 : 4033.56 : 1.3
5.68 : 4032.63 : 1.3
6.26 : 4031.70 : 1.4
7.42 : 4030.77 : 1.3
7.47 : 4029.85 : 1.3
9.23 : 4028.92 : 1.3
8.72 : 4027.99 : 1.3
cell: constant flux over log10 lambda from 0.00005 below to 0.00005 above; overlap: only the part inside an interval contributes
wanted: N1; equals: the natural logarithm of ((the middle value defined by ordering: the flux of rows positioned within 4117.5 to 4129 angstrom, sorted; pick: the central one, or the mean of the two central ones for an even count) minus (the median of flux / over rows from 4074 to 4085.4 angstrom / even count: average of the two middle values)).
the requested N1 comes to -1.0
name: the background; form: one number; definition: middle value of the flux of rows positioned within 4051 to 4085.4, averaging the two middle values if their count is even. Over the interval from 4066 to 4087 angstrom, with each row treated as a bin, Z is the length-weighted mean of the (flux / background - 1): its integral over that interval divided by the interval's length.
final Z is 0.044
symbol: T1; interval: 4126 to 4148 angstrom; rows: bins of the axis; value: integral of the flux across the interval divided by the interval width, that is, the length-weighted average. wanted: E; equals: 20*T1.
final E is 159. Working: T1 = 7.97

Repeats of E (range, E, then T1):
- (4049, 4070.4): 163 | 8.13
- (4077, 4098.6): 176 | 8.78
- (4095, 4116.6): 155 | 7.74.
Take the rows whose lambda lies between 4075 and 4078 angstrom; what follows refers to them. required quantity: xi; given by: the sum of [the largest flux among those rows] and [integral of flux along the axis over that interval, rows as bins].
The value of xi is 31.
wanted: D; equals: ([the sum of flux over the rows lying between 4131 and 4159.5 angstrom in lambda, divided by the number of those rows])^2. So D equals 67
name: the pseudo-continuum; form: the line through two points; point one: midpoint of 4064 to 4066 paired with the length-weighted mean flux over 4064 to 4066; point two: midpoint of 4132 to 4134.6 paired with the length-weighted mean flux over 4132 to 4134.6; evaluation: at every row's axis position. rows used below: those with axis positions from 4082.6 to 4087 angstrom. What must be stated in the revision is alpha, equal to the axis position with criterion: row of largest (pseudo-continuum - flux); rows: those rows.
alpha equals 4083.09 angstrom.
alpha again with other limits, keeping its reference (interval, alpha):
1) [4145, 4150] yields 4149.43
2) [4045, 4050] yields 4046.58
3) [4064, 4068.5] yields 4064.33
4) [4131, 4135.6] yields 4132.27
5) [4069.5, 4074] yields 4071.82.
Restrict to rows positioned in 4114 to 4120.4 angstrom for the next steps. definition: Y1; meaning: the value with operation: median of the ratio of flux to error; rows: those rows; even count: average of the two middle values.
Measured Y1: 6.7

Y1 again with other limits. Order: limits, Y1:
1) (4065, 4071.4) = 6.0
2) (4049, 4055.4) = 6.1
